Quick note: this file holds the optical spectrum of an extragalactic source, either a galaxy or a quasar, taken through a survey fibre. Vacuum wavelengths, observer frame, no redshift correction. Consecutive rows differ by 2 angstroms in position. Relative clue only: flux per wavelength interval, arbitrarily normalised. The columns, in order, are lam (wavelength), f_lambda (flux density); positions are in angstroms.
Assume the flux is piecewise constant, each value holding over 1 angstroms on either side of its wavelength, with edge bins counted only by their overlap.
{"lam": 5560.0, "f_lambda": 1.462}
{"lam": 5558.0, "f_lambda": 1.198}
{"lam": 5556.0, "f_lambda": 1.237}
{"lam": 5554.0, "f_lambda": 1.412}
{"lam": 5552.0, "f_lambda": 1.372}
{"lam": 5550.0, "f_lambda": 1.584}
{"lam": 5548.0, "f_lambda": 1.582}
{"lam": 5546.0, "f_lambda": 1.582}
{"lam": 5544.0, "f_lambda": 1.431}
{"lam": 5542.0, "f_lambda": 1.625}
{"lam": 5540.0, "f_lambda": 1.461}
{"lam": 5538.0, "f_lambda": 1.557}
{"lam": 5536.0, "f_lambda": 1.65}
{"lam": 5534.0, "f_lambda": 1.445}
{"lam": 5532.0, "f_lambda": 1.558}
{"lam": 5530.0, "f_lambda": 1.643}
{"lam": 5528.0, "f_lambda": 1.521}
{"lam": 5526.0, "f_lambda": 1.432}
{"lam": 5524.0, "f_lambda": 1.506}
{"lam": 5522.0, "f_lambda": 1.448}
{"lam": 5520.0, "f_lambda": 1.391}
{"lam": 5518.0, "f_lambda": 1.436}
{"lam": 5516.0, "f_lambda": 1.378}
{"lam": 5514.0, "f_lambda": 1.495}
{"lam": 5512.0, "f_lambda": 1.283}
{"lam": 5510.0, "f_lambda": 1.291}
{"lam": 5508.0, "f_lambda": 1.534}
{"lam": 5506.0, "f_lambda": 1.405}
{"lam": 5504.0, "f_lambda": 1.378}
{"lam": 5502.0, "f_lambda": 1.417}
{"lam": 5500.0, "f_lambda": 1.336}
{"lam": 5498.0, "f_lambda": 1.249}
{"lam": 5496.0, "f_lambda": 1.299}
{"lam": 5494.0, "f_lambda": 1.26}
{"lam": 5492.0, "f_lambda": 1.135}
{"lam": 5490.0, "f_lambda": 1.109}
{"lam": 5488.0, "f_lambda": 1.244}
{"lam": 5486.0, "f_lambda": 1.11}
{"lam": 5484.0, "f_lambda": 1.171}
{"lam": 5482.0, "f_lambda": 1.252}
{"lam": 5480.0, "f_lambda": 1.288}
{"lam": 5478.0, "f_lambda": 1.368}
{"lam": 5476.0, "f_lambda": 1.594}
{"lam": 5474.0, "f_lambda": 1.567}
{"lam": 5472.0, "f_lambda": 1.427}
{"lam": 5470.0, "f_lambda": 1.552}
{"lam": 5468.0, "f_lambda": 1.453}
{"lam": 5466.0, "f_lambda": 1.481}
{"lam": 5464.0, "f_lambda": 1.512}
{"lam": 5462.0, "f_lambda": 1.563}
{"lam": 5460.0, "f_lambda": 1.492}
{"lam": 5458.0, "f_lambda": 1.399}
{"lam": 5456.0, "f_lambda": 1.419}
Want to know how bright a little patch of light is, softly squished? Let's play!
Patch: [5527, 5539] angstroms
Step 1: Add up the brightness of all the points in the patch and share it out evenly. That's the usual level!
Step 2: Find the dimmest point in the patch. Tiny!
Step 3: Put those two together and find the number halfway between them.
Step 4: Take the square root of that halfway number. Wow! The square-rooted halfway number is 1.23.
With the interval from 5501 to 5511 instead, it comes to 1.16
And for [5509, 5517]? 1.15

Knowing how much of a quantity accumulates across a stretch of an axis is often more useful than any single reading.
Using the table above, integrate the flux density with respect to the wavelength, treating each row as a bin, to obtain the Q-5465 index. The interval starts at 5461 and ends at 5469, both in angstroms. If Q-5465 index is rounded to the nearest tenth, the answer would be 12.0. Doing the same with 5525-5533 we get 12.3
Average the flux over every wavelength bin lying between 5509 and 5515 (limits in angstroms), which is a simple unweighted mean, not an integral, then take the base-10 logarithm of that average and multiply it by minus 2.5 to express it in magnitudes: -0.331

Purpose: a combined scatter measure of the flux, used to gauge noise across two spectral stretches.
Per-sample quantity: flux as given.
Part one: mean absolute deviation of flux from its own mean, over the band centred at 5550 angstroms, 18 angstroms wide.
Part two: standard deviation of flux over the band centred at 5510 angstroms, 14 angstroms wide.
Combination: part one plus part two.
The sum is 0.22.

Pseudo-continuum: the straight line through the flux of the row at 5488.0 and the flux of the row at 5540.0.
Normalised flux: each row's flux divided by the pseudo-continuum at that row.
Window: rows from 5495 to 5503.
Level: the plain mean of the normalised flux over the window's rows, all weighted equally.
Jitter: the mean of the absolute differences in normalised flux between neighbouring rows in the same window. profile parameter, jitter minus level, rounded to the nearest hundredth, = -0.97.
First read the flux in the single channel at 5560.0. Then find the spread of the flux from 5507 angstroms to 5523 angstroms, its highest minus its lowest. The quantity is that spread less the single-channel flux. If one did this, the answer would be -1.21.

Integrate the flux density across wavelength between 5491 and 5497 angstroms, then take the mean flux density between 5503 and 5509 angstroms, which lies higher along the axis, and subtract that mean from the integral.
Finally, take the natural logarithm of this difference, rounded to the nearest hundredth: 1.78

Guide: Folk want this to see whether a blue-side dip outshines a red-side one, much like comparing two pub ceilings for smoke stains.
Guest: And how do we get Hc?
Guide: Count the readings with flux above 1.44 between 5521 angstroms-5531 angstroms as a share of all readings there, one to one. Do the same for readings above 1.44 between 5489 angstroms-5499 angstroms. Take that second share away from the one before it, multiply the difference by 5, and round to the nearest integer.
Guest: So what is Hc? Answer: 4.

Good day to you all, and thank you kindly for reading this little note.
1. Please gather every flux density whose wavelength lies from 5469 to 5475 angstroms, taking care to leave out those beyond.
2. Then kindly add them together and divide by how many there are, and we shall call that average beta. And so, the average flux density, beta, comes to 1.52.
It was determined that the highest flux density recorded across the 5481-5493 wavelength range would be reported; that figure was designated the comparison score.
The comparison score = 1.252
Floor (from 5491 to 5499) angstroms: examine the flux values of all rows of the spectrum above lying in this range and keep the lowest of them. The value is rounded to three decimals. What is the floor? 1.135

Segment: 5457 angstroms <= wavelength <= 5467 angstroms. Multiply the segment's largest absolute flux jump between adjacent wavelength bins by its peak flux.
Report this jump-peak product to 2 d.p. 0.15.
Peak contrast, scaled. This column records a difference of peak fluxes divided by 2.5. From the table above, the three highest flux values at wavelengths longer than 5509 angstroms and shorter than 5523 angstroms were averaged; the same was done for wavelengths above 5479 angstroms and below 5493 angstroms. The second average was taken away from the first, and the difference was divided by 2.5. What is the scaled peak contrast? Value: 0.079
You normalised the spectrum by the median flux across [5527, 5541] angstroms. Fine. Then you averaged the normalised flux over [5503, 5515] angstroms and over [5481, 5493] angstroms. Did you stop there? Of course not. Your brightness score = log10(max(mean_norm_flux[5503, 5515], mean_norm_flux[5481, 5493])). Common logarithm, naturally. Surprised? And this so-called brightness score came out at -0.047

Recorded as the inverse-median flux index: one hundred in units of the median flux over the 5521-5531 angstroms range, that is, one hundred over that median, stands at 66.4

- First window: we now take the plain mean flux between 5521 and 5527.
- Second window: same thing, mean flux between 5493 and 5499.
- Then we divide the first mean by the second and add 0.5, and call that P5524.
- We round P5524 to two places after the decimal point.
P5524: 1.65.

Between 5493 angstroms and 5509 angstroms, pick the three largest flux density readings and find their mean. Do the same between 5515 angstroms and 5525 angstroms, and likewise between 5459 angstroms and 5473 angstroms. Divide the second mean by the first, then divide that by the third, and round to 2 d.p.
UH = 0.65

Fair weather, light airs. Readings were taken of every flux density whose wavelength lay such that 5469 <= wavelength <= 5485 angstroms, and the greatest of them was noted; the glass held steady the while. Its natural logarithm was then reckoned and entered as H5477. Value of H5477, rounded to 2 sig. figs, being 0.47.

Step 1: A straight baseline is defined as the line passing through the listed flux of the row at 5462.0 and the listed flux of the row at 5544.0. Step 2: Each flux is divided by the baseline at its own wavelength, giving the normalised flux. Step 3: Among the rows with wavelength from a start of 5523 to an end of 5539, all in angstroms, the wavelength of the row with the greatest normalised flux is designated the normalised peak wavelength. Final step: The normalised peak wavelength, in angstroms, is 5536.0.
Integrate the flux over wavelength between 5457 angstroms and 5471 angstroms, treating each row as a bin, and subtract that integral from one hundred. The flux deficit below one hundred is 79.1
